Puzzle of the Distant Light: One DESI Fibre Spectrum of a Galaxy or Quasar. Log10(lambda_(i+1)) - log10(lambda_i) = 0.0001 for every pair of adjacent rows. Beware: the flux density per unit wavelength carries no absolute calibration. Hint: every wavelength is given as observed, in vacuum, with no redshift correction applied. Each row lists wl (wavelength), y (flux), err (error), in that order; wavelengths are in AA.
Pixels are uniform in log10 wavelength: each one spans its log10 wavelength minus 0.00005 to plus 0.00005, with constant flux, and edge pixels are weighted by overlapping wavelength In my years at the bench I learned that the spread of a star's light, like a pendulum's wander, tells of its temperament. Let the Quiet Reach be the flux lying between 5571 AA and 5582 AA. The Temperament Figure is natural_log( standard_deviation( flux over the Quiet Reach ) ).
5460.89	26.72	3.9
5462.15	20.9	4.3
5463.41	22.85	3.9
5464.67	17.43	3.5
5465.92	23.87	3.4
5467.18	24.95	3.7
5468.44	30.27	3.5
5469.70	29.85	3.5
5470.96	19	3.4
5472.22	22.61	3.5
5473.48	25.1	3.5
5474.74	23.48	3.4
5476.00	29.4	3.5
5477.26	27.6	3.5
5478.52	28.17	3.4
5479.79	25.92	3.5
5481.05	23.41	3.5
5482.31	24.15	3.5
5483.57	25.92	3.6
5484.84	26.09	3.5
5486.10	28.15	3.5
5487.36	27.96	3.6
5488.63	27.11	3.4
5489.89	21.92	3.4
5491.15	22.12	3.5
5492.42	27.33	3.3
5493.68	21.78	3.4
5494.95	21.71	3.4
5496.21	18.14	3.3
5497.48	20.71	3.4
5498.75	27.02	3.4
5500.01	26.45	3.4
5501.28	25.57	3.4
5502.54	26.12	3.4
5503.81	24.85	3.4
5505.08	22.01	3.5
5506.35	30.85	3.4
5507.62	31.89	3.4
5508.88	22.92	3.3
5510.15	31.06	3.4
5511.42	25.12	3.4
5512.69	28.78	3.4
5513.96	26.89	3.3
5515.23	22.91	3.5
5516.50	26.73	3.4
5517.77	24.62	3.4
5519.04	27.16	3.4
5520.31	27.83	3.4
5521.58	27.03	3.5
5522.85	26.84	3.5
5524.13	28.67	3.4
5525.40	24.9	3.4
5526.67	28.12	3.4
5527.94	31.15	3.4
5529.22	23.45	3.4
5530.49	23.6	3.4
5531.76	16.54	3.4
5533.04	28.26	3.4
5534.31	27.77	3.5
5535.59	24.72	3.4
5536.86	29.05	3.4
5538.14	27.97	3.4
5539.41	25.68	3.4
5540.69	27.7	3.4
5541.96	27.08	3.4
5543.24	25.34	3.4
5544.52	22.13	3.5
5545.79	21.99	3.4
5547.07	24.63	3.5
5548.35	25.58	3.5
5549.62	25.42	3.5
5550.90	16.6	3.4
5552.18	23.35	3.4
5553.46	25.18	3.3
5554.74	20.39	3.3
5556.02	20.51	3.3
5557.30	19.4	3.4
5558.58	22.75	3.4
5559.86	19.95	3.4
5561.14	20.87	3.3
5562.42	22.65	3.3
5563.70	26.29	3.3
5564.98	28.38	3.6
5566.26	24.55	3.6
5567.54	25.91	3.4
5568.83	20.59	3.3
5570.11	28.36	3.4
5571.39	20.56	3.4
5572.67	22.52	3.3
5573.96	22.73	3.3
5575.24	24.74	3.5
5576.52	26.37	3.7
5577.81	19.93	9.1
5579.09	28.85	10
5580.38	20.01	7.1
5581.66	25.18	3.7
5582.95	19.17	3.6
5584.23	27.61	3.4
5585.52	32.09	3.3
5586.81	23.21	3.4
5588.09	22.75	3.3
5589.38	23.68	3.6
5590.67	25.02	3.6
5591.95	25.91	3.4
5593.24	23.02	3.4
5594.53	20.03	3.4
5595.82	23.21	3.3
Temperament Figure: 1.1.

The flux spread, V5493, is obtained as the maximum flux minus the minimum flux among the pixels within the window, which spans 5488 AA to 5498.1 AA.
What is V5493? 9.2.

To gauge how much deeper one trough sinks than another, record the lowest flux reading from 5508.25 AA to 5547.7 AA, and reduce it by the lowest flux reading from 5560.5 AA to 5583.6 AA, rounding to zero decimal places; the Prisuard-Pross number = -3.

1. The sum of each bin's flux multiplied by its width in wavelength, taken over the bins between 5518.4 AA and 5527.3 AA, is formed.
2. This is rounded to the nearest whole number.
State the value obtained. 242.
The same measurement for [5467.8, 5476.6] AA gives 226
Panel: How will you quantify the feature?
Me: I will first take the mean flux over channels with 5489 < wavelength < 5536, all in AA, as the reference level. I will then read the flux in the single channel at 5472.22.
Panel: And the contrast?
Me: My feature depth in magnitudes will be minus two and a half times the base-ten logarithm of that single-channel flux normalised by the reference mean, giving 0.13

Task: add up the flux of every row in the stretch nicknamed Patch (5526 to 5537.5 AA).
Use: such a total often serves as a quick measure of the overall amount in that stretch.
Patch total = 233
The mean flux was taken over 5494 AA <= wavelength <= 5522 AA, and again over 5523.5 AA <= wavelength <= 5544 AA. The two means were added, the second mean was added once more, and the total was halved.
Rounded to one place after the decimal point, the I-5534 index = 39.1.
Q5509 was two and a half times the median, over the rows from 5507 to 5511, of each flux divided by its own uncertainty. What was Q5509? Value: 22.8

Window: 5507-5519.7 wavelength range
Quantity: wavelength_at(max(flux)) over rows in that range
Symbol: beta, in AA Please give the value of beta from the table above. 5507.62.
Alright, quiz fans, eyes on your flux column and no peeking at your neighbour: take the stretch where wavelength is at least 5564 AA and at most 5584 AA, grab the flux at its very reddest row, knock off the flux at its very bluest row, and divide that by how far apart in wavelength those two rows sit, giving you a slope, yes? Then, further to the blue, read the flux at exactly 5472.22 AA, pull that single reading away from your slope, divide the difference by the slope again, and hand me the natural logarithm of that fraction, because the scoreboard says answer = 3.81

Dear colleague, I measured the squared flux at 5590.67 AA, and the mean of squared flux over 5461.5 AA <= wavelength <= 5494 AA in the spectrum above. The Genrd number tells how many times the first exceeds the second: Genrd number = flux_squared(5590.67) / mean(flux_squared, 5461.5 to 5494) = 0.99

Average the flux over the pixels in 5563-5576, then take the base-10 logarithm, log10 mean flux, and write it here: 1.389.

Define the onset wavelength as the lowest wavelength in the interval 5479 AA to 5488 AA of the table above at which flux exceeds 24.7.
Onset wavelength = 5479.79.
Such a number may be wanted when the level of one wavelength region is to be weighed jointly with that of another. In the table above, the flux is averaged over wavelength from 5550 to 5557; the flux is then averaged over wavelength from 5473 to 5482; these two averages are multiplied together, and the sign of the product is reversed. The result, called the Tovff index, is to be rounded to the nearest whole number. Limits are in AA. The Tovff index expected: -555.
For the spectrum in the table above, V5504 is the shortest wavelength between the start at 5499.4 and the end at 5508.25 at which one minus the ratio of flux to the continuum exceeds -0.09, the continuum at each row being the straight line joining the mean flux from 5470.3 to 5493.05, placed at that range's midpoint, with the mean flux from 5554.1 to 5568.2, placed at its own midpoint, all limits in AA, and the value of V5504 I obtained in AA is 5500.01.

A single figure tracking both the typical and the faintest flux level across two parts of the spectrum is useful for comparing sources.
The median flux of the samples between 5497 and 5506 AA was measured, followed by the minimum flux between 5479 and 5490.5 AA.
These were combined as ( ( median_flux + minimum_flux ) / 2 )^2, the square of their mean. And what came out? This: 564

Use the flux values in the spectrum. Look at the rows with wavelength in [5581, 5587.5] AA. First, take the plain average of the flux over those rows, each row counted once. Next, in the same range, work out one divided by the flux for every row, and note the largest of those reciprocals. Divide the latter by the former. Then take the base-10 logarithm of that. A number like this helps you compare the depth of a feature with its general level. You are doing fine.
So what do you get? -2.69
